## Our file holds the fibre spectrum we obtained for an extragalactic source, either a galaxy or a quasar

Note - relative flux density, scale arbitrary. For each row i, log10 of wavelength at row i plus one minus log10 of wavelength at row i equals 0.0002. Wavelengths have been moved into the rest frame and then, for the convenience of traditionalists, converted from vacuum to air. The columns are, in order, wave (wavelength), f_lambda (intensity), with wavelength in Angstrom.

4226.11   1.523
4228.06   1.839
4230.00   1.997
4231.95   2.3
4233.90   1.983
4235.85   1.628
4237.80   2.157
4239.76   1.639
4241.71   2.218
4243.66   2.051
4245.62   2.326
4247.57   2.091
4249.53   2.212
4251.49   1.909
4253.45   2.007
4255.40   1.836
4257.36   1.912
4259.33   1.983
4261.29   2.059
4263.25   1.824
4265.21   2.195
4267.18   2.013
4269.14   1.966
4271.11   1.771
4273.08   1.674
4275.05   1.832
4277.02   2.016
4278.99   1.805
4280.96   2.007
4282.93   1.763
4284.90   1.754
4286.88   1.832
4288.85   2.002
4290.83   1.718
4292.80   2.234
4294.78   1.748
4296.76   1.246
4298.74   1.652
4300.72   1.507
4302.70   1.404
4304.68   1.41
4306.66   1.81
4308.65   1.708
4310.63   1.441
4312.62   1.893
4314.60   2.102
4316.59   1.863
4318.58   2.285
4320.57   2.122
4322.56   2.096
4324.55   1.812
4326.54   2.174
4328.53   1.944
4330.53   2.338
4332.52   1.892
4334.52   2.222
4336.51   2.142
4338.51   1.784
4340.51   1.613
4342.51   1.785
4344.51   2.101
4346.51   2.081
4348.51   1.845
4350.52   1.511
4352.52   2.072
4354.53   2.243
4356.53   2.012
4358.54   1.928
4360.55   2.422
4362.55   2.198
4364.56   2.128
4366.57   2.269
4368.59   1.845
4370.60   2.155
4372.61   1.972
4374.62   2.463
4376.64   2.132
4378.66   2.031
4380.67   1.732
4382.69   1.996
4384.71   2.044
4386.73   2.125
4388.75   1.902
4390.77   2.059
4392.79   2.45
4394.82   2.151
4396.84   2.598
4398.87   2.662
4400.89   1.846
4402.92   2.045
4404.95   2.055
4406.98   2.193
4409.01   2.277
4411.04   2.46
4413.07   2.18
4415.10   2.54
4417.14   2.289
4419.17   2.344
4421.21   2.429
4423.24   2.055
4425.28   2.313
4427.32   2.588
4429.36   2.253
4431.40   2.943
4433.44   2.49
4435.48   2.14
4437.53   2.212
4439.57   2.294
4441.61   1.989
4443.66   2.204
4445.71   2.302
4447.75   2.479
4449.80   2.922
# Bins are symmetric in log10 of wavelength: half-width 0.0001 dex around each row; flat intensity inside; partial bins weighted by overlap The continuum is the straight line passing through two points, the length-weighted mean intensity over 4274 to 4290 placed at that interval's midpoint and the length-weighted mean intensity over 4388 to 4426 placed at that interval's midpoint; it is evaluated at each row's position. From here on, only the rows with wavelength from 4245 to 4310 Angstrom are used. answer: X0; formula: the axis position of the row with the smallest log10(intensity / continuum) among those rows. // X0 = 4296.76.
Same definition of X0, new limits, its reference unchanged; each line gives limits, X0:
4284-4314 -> 4296.76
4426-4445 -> 4441.61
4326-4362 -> 4350.52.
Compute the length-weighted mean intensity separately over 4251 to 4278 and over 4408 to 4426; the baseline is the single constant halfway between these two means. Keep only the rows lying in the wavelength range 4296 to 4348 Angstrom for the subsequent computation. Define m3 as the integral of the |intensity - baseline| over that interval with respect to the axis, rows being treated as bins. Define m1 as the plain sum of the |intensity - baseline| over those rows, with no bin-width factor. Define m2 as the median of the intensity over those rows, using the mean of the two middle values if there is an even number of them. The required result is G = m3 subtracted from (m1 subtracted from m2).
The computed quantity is -22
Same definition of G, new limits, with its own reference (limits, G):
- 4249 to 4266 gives -2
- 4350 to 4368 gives -3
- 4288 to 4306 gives -12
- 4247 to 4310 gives -27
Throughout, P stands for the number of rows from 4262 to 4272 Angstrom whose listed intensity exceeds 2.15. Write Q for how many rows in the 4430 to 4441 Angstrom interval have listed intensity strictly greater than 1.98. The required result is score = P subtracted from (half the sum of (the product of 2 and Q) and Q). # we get 6.5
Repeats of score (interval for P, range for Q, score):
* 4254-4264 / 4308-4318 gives 1.5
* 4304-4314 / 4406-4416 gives 7.5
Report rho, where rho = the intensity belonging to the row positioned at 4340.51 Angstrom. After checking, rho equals 1.613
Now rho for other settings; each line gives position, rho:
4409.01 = 2.277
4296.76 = 1.246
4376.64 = 2.132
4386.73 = 2.125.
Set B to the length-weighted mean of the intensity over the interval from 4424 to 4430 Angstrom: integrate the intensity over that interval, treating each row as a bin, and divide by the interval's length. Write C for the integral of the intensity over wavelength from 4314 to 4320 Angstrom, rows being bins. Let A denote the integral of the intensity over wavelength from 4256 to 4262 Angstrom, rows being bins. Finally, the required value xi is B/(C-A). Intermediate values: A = 12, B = 2.4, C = 12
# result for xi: 3.49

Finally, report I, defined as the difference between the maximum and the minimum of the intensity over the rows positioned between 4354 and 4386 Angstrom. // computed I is 0.73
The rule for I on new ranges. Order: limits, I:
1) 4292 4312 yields 0.99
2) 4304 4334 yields 0.93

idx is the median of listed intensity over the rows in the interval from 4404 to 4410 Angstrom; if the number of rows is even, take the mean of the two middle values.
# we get 2.2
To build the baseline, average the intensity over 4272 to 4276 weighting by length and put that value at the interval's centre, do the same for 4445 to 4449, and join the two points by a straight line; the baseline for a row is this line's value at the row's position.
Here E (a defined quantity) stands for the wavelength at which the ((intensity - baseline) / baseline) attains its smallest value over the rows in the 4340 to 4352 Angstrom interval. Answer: 4350.52 Angstrom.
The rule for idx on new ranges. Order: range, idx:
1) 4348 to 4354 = 1.8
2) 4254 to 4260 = 1.9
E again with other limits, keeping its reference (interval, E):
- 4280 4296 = 4290.83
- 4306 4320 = 4310.63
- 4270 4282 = 4273.08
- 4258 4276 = 4273.08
